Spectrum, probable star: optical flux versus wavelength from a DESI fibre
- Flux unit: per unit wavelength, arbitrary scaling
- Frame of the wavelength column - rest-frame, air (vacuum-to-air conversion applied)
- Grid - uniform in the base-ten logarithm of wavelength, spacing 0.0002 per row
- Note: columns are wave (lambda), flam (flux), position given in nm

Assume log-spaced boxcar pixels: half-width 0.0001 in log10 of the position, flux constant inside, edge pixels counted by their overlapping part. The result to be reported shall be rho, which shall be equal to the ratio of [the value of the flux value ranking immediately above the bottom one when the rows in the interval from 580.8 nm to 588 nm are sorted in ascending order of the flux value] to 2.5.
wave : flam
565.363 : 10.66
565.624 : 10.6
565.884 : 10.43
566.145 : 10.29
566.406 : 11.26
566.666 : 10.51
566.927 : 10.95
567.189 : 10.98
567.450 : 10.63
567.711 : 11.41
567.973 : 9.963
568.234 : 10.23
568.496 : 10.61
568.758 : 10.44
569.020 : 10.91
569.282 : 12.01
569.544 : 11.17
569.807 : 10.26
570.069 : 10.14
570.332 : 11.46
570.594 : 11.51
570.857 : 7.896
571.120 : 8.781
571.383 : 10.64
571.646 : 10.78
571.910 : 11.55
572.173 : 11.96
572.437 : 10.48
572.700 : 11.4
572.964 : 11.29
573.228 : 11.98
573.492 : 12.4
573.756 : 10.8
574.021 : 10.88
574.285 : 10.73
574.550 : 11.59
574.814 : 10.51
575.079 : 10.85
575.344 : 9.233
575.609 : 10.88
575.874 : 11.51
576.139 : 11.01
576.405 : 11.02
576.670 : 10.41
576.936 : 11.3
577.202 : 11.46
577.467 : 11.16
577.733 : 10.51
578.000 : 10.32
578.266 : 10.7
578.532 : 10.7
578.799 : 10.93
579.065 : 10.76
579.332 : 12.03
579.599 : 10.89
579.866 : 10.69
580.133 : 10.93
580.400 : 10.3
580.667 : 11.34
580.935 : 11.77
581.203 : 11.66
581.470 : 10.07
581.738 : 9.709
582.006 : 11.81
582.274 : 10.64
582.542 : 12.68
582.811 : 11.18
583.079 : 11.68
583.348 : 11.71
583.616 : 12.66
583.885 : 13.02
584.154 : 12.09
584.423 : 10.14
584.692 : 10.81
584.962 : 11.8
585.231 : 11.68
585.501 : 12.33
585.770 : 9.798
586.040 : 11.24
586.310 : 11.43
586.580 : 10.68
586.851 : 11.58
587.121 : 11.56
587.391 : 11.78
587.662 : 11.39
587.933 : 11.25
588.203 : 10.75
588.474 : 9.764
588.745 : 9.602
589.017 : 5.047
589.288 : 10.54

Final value 3.9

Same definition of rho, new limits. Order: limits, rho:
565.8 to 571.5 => 3.5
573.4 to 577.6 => 4.2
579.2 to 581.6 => 4.1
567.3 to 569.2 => 4.1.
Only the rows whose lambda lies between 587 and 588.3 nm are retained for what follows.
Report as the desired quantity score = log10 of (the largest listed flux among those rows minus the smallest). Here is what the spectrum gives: 0.01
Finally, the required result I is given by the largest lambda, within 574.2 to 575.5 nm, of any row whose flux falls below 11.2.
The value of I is 575.344 nm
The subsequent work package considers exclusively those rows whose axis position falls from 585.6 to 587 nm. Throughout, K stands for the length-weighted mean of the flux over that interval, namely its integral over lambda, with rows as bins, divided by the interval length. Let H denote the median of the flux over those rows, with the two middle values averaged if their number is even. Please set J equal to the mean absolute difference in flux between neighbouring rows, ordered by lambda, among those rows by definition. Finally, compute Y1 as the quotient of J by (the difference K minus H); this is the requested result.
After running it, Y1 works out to -3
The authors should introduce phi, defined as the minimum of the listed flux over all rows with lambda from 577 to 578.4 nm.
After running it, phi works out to 10.32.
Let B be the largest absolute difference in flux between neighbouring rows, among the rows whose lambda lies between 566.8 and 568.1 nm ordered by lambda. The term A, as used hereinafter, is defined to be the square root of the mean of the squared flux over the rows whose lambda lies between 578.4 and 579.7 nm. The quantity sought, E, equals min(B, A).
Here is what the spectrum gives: 1.4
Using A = 11.07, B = 1.45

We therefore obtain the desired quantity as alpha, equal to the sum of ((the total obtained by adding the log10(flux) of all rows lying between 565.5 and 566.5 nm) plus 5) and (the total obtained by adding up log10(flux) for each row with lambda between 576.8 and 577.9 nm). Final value 13.3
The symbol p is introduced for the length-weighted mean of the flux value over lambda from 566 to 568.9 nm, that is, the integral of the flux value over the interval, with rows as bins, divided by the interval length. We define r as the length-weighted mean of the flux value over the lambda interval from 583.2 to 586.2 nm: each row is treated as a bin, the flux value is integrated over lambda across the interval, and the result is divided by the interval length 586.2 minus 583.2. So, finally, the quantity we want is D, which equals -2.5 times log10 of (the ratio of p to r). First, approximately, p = 10.7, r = 11.6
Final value 0.089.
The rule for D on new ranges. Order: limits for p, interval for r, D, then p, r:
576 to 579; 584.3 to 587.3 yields 0.033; 10.9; 11.2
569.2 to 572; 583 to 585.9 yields 0.107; 10.5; 11.6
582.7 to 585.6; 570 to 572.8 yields -0.110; 11.7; 10.6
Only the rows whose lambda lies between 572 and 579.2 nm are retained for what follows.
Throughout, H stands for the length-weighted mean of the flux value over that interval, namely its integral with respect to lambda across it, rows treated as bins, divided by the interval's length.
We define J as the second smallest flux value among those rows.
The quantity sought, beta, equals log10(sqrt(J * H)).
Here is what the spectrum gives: 1.03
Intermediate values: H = 11.0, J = 10.32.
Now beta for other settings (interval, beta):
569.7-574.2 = 0.99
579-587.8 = 1.02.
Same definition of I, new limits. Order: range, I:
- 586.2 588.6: 588.474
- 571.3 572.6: 572.437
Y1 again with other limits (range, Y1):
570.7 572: -1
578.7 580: 4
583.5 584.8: -3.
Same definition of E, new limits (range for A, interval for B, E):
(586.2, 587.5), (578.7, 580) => 1.3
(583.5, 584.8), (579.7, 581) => 1.0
